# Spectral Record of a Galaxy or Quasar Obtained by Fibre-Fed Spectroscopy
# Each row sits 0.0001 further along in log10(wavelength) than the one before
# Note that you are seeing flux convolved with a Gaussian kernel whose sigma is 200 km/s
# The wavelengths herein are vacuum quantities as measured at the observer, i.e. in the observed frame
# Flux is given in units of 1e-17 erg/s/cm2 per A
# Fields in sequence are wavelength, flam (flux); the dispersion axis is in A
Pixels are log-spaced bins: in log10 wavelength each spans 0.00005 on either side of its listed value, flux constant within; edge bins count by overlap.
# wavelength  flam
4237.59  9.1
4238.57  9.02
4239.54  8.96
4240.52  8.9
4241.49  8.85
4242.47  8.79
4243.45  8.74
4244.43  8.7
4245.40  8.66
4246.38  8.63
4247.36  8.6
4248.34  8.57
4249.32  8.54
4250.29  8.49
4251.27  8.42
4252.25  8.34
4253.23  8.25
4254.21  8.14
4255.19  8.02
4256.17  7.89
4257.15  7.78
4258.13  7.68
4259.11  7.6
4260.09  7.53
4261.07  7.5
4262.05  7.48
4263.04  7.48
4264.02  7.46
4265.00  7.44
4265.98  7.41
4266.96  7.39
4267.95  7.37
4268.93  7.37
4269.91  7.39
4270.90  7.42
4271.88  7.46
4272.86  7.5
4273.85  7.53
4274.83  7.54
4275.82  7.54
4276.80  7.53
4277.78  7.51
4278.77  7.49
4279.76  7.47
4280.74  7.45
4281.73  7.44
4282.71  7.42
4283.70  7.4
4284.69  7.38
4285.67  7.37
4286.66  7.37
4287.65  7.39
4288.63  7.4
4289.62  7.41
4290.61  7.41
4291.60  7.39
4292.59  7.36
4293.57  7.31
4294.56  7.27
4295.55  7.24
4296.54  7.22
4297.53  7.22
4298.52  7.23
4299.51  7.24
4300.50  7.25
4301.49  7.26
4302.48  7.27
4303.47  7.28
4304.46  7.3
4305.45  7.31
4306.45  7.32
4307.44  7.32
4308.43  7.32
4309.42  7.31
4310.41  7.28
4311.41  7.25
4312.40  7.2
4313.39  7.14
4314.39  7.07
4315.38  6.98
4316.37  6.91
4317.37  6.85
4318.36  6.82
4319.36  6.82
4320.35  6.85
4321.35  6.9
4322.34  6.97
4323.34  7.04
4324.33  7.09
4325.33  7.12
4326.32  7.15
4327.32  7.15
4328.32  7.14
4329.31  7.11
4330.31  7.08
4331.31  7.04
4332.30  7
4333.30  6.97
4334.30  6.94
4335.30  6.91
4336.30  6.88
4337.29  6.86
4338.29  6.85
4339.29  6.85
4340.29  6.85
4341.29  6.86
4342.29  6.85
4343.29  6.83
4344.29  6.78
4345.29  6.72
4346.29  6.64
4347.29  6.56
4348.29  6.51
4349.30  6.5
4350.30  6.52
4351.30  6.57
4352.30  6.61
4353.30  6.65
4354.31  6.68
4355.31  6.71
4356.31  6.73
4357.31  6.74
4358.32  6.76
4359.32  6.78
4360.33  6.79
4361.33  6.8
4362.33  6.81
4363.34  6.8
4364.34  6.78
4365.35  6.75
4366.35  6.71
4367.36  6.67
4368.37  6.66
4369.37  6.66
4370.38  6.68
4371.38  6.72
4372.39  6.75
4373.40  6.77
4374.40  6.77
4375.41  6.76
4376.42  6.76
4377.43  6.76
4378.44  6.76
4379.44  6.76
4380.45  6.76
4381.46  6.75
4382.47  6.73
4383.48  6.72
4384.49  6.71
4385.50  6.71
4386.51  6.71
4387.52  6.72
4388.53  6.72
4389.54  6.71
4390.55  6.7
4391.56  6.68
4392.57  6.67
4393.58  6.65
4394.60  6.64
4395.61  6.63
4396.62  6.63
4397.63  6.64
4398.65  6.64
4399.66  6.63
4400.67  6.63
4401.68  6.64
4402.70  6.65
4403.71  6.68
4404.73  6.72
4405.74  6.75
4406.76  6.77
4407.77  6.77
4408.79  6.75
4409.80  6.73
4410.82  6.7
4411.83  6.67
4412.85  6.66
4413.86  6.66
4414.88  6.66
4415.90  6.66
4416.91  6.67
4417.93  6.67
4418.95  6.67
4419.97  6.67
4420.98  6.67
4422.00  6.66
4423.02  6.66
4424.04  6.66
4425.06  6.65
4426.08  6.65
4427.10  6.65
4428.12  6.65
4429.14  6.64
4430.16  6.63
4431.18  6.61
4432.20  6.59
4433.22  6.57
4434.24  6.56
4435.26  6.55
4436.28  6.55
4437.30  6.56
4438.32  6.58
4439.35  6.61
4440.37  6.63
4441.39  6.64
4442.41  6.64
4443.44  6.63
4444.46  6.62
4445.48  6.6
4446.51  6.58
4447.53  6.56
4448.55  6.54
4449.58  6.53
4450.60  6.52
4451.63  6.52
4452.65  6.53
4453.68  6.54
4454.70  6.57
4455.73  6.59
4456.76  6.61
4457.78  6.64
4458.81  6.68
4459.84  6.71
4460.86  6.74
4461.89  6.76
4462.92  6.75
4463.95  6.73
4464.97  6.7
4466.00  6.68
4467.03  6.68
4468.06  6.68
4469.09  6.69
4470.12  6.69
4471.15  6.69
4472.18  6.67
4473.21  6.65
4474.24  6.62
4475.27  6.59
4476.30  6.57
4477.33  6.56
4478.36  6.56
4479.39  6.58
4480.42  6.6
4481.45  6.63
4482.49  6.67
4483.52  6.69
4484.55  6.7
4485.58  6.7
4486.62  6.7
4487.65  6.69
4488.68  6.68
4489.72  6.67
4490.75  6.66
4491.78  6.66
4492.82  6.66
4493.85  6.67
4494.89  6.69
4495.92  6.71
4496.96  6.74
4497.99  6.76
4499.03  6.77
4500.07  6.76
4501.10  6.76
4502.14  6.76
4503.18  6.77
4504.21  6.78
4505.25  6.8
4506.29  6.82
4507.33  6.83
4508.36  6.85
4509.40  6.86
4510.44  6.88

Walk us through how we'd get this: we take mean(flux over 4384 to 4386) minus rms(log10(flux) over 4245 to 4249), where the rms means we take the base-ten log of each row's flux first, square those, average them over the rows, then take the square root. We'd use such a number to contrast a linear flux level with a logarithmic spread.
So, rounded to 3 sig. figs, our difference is 5.77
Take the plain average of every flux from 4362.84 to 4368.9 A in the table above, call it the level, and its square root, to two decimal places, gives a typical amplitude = 2.59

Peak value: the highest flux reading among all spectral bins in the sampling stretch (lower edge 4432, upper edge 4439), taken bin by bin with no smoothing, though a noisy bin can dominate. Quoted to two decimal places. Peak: 6.59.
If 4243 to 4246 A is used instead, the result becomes 8.74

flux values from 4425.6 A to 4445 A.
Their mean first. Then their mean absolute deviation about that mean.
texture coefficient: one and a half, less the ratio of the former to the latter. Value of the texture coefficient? -209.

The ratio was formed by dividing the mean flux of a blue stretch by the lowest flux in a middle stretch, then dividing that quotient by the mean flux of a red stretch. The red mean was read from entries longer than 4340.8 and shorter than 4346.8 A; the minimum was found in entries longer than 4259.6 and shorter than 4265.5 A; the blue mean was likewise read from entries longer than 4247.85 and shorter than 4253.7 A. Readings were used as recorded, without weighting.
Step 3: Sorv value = 0.167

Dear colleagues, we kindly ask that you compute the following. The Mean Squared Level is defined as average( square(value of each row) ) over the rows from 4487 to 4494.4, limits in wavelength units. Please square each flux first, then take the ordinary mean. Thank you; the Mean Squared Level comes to 44.5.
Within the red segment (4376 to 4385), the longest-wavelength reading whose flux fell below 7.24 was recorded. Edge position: 4384.49 A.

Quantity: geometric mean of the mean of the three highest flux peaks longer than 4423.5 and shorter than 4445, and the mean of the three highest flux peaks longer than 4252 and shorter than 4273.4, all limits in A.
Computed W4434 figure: 7.4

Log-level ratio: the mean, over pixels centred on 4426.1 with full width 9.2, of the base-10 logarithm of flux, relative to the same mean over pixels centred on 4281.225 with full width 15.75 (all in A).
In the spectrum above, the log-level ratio 0.94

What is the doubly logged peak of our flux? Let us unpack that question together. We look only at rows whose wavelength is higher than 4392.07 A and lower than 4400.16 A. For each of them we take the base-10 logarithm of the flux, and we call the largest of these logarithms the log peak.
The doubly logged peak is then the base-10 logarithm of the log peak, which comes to -0.0840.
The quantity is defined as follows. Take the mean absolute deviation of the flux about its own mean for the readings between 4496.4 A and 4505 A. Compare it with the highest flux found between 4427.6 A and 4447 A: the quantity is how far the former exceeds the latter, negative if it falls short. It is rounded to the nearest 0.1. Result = -6.6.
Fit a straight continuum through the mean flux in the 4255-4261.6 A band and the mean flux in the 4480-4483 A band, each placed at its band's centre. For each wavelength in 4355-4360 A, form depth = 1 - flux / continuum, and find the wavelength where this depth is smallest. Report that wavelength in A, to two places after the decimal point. 4359.32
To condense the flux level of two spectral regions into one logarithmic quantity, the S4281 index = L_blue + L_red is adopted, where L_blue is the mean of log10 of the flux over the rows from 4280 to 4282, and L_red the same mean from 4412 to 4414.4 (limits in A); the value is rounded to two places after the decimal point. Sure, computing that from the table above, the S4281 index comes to 1.70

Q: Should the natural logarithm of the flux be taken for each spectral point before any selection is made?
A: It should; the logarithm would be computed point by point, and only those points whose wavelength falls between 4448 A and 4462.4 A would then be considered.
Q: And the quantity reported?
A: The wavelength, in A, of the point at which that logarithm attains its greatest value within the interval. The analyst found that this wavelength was 4461.89 A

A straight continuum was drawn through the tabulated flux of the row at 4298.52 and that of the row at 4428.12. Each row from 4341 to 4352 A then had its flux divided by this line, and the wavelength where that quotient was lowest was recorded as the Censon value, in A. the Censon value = 4349.30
